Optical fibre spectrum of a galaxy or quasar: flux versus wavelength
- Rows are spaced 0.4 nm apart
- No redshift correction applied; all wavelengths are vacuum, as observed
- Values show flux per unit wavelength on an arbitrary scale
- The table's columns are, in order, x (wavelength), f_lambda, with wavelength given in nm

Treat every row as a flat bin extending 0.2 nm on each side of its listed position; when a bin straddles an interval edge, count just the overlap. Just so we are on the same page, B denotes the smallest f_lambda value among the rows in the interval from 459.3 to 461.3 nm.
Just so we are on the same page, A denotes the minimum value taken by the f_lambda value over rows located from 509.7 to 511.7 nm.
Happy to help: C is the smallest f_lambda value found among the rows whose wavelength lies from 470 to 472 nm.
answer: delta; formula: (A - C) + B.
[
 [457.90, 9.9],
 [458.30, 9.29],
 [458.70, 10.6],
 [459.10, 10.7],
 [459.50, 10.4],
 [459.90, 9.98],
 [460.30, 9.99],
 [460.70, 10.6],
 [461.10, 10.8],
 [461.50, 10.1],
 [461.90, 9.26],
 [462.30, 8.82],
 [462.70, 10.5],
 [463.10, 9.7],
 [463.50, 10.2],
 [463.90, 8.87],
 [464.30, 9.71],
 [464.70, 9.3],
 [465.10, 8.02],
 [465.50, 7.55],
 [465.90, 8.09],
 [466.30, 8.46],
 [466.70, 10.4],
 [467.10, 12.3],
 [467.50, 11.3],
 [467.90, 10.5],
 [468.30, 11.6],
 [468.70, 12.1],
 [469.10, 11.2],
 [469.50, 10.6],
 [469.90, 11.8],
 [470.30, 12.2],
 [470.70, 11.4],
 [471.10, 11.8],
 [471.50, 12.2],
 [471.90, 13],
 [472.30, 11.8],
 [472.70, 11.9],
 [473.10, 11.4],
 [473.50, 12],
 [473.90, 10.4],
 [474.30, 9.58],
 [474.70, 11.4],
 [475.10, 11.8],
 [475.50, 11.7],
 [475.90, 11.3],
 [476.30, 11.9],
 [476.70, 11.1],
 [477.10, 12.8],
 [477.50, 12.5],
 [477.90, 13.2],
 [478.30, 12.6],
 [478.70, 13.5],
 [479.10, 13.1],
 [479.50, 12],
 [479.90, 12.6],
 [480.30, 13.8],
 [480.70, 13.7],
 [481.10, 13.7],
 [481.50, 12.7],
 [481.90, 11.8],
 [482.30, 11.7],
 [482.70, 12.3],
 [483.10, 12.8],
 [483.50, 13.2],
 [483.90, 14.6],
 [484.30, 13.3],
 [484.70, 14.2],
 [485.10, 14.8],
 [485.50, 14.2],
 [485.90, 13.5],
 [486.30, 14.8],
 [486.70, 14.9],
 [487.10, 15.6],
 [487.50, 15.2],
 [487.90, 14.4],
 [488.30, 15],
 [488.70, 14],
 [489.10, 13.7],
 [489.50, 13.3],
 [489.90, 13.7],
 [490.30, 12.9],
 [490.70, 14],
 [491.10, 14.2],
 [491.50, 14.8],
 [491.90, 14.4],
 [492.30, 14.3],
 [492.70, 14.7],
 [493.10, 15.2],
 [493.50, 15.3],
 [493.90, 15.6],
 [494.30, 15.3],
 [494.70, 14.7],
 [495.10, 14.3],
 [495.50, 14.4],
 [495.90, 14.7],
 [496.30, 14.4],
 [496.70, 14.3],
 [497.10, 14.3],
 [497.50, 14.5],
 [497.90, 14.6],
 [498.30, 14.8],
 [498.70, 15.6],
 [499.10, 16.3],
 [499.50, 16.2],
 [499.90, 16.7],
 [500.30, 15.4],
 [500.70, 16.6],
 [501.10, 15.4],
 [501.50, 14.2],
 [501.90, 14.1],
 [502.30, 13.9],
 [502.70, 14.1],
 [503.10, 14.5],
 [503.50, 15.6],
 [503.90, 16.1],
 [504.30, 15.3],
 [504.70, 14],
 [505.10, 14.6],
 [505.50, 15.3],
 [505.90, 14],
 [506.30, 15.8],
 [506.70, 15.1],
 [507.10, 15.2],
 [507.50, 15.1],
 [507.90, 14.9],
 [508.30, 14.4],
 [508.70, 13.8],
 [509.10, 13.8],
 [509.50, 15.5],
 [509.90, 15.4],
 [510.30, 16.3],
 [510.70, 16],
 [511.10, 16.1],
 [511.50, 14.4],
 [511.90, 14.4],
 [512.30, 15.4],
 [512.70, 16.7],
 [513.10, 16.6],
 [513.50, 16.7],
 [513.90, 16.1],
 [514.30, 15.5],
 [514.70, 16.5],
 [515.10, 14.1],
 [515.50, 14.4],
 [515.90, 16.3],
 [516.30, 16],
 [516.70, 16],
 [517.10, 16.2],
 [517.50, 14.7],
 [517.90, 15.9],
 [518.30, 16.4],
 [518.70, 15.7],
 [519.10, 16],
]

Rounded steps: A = 14.4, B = 9.98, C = 11.4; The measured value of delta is 13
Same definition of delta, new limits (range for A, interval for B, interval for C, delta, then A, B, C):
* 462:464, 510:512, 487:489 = 9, 8.82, 14.4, 14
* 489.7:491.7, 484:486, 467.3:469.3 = 16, 12.9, 13.3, 10.5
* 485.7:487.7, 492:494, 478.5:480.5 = 16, 13.5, 14.3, 12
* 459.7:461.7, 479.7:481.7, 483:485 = 10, 9.98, 12.6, 12.8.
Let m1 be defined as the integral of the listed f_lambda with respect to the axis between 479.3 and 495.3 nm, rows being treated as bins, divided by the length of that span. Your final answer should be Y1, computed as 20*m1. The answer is 280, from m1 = 14.0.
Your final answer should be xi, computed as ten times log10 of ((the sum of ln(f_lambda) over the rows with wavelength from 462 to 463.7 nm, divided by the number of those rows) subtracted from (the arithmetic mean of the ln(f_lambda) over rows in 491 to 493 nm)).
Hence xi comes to -4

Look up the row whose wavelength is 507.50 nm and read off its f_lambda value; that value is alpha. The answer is 15.1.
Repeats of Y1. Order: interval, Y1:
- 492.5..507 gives 300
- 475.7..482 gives 253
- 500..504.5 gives 301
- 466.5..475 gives 229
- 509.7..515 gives 316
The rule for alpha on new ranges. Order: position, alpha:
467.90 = 10.5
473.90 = 10.4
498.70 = 15.6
